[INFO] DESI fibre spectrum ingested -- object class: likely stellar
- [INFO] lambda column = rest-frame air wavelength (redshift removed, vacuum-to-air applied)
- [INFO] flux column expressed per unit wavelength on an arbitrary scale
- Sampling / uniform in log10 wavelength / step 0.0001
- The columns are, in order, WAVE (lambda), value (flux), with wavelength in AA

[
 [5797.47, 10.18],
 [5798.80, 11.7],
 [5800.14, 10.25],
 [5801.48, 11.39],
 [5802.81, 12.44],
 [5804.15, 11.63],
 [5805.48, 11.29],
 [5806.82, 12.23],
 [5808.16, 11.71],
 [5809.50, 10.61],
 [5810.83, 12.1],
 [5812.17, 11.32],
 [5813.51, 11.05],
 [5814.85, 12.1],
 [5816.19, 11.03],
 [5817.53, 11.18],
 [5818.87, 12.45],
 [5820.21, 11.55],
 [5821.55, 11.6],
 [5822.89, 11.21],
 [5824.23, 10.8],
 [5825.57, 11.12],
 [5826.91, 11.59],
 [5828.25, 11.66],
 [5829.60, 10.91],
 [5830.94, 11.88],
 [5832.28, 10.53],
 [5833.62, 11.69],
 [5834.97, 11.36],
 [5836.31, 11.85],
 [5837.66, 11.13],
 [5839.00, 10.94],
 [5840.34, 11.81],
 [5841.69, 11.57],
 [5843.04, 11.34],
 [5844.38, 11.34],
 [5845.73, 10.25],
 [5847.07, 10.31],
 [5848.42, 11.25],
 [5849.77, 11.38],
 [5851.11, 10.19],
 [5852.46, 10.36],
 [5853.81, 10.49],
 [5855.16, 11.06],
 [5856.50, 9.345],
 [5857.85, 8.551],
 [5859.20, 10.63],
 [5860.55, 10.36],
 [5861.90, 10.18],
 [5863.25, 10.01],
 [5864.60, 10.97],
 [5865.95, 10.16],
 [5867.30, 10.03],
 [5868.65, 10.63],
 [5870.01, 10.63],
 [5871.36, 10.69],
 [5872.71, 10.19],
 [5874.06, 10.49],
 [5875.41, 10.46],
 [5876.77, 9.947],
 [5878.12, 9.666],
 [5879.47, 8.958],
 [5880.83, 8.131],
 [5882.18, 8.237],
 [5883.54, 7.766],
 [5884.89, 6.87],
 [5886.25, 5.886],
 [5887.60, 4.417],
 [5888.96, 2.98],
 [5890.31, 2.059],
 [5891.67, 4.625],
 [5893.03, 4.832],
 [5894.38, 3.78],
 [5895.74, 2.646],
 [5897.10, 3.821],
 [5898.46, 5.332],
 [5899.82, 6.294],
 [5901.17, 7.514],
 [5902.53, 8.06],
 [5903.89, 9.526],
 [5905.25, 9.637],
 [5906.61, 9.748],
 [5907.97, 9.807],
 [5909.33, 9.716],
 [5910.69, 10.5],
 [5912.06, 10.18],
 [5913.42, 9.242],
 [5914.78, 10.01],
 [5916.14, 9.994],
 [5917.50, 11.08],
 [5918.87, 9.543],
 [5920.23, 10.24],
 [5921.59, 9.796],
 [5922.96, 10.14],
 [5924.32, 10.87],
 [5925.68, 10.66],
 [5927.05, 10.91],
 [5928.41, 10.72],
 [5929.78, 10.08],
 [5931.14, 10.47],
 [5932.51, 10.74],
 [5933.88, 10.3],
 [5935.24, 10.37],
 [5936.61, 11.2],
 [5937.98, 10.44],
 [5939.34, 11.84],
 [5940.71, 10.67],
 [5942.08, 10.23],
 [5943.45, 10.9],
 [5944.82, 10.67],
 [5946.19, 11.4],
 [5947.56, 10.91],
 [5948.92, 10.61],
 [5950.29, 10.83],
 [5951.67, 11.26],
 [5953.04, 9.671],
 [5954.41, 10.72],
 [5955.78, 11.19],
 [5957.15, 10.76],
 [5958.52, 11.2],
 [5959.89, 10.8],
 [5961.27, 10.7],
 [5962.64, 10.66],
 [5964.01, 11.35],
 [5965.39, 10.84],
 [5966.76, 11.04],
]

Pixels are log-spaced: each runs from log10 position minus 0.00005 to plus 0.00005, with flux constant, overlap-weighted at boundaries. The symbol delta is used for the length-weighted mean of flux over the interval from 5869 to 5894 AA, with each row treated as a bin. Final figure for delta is 7.6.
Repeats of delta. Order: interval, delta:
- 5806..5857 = 11.2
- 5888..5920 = 7.4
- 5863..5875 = 10.4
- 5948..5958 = 10.7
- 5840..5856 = 10.9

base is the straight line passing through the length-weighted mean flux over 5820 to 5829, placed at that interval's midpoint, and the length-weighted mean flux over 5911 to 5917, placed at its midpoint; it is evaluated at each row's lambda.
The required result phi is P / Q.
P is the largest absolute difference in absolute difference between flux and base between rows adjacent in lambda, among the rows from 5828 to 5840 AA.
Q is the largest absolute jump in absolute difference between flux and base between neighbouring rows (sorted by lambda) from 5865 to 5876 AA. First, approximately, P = 0.7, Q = 0.62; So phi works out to 1.1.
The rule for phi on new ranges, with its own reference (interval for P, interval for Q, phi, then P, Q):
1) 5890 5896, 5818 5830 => 2.9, 2.6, 0.88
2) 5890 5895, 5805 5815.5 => 3.0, 2.6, 0.87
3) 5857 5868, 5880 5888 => 1.5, 2.1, 1.45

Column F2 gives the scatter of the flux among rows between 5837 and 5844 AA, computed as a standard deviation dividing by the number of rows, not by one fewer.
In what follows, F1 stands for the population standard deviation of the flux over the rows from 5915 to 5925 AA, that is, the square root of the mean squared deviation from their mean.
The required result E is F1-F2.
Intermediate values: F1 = 0.51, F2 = 0.31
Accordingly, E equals 0.21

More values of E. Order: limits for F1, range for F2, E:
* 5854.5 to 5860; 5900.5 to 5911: 0.07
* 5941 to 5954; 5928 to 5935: 0.24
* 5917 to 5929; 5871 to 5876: 0.33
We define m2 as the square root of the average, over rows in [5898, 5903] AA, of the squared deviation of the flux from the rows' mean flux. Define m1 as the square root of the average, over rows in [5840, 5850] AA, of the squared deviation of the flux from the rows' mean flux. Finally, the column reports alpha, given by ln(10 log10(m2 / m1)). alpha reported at 1.1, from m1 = 0.53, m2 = 1.06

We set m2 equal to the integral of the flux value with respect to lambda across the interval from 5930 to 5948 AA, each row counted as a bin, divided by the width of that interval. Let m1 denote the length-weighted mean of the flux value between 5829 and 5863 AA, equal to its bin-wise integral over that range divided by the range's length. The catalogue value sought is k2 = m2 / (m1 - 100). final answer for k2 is -0.121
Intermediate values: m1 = 10.8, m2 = 10.8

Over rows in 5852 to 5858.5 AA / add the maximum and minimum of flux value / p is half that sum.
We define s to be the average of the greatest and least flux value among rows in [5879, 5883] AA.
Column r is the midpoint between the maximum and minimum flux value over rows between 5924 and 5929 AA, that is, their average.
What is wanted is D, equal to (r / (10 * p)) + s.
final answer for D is 8.7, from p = 9.8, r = 10.8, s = 8.5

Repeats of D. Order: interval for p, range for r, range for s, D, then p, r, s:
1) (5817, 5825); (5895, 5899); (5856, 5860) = 9.6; 11.6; 4.0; 9.6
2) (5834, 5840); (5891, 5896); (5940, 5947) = 10.8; 11.4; 3.7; 10.8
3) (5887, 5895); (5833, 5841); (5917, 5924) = 10.6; 3.4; 11.4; 10.3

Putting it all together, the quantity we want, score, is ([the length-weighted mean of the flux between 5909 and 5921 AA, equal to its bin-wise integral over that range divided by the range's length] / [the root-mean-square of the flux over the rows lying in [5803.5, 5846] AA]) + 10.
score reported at 10.9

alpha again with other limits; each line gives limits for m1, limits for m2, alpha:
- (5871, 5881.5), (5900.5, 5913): -0.7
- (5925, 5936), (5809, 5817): 1.2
